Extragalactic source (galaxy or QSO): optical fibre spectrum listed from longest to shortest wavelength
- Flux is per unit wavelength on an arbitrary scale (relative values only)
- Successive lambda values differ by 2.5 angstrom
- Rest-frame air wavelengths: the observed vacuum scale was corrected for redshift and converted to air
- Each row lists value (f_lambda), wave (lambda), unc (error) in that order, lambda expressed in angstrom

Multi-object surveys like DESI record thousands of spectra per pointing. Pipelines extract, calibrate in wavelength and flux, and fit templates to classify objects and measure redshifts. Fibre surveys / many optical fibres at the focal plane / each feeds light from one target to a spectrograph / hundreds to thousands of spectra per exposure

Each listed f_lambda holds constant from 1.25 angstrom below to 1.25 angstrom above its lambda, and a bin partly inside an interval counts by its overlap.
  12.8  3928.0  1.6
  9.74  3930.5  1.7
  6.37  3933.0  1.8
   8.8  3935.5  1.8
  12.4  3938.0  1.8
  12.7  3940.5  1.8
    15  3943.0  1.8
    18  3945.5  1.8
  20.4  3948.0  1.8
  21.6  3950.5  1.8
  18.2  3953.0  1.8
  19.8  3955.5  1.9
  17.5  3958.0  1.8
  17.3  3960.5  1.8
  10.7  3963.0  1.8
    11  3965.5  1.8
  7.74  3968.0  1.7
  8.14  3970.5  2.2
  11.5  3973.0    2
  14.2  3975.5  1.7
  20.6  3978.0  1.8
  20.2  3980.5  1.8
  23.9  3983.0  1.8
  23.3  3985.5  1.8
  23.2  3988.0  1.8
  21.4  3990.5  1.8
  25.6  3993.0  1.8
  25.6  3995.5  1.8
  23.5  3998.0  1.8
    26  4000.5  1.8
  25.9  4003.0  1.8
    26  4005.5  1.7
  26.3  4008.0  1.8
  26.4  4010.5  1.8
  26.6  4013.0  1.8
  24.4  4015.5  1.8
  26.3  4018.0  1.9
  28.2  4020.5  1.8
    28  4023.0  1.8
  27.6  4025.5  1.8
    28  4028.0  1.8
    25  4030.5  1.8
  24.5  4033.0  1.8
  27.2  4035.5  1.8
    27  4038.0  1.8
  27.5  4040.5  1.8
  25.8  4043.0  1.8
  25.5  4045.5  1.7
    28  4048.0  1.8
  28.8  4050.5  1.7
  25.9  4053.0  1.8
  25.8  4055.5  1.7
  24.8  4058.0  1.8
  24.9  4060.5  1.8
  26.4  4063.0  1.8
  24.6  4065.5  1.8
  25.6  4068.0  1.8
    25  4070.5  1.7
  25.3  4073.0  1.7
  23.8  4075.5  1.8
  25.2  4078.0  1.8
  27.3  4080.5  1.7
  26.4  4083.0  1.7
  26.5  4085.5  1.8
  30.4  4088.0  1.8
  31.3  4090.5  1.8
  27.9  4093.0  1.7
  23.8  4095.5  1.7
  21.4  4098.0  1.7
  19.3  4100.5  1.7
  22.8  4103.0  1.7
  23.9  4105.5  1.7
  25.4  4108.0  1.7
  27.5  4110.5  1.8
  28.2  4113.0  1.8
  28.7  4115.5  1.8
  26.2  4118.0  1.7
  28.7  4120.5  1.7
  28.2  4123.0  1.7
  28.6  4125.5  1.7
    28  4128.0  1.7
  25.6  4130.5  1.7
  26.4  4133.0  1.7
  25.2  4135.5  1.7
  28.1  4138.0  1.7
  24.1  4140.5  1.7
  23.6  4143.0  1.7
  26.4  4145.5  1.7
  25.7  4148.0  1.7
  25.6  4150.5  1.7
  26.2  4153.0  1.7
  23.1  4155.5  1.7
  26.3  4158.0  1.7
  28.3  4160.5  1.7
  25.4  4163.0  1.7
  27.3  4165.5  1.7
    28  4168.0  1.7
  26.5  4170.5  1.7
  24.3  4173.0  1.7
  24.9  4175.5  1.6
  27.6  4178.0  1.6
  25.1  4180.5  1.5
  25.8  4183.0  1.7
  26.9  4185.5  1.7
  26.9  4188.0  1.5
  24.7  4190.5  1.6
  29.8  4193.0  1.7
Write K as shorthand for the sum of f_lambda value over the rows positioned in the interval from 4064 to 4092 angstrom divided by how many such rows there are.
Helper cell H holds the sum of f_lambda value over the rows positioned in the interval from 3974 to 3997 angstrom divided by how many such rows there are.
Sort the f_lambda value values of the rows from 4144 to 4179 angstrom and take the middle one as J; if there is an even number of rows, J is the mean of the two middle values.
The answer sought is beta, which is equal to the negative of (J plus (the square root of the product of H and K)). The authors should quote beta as -50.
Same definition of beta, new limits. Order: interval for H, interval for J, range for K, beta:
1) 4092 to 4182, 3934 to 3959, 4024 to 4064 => -44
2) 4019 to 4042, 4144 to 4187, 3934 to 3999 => -48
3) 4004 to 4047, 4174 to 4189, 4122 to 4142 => -53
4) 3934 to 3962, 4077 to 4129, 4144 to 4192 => -48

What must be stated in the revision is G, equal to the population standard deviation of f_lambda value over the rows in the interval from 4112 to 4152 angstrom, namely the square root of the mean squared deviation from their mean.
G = 1.62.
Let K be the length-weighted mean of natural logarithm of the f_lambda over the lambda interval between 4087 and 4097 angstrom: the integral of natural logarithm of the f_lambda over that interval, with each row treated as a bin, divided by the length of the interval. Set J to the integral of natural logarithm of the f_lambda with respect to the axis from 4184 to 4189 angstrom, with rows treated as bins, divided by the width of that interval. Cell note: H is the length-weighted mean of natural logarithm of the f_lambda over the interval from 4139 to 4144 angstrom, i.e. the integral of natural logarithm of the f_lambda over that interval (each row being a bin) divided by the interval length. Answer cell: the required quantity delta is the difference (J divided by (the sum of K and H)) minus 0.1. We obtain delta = 0.405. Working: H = 3.18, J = 3.29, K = 3.33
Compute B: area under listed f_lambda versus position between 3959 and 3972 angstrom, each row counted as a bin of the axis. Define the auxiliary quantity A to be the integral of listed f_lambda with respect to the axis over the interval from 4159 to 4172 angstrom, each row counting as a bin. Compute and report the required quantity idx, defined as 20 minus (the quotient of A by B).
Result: 17.6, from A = 351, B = 144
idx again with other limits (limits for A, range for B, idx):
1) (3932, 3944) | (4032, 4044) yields 19.6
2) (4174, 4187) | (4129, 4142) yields 19.0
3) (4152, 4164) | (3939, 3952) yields 18.6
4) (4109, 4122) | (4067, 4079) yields 18.8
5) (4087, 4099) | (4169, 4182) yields 19.0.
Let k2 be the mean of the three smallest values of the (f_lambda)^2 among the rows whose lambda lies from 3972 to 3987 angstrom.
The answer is 247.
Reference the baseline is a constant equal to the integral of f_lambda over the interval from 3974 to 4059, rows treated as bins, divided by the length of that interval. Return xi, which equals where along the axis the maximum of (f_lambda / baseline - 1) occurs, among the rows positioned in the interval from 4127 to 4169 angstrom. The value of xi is 4160.5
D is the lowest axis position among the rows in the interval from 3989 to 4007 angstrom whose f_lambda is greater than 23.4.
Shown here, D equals 3993.0 angstrom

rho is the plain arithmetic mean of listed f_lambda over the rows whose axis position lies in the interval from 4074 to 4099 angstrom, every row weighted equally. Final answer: 26.4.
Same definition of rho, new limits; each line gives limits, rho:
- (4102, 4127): 26.8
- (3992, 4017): 25.6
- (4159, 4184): 26.3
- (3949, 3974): 14.3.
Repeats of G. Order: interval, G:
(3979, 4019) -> 1.86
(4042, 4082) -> 1.25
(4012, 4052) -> 1.34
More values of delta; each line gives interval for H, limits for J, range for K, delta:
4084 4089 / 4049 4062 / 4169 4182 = 0.395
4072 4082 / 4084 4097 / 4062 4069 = 0.413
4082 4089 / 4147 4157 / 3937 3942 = 0.450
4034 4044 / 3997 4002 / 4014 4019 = 0.393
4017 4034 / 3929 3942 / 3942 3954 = 0.268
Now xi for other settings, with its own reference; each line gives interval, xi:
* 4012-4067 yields 4050.5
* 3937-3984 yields 3983.0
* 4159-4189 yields 4160.5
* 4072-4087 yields 4080.5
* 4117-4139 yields 4120.5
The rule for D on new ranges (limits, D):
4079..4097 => 4080.5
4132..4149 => 4133.0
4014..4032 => 4015.5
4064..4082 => 4065.5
